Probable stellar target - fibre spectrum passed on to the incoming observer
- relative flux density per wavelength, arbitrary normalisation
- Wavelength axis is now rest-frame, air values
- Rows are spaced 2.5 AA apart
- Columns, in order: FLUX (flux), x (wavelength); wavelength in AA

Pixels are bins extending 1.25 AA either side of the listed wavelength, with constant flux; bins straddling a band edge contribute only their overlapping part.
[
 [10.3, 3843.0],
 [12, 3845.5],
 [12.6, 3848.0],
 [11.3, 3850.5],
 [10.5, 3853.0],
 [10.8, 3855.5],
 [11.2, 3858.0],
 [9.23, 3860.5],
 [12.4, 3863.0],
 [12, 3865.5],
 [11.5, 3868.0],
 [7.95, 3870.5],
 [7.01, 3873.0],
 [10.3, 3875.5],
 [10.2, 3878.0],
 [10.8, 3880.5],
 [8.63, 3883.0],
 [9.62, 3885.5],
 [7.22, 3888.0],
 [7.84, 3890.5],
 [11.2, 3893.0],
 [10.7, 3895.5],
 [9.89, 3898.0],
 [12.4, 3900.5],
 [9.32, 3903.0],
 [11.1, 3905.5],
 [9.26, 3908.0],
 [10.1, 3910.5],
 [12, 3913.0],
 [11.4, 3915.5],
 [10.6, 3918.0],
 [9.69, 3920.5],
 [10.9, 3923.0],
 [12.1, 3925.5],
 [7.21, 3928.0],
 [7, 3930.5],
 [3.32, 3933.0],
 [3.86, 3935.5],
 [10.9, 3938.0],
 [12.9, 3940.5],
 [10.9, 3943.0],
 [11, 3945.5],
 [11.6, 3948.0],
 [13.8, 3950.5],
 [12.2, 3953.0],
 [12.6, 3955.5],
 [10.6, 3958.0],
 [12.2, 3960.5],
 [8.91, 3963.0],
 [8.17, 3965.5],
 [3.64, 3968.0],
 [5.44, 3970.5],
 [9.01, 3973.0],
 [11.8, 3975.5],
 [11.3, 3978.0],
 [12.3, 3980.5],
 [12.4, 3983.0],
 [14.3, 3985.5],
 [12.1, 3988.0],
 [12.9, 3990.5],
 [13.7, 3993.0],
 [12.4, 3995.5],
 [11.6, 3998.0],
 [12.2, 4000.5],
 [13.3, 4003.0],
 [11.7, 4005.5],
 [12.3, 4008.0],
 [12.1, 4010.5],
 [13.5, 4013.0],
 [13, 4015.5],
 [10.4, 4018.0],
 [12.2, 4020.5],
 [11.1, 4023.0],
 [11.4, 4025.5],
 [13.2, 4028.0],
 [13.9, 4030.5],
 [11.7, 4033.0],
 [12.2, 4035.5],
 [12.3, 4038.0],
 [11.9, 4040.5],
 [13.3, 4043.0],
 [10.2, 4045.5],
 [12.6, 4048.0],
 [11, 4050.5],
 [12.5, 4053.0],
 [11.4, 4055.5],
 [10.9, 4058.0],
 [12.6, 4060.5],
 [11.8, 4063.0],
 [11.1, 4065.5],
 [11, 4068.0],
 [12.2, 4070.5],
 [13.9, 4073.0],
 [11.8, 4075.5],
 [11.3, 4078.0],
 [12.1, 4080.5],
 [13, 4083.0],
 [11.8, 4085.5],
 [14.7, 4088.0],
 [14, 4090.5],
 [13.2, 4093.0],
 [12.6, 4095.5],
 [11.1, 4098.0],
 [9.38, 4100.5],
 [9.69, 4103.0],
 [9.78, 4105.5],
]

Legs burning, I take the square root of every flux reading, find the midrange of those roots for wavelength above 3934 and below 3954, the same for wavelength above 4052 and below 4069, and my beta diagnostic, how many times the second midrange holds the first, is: 1.21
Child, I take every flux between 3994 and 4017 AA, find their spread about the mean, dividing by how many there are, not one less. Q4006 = 0.63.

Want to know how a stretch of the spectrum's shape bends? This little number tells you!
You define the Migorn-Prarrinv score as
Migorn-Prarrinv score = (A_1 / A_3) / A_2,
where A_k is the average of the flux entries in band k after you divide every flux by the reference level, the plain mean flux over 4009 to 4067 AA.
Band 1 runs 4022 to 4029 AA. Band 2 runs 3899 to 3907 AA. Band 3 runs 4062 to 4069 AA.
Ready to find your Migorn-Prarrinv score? 1.16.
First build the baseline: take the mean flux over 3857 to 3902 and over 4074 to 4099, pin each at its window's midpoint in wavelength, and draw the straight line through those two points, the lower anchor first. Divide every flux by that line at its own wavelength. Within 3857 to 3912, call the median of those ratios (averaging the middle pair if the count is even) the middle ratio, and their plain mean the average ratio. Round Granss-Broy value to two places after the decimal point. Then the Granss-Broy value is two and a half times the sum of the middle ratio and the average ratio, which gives 4.98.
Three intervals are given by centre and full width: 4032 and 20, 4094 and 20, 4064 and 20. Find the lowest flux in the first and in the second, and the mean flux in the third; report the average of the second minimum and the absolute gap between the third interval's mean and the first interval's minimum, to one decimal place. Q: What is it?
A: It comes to 5.1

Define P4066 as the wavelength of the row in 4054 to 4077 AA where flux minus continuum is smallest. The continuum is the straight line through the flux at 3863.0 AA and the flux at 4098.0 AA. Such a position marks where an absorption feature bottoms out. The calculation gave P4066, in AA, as 4058.0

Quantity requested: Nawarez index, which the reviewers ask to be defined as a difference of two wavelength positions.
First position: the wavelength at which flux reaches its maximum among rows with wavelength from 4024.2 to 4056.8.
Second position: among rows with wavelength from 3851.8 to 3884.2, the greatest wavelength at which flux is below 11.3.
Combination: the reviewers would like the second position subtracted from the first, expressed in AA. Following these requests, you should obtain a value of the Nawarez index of 147.5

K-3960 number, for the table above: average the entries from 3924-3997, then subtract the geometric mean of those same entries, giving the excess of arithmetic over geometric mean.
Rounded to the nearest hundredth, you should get 0.66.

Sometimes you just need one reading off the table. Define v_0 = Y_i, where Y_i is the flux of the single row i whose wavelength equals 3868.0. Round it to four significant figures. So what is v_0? 11.50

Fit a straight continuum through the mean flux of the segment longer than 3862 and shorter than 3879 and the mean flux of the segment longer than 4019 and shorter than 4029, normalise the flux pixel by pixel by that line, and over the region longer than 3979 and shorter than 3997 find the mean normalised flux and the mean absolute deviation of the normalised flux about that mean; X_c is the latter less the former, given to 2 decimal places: -1.06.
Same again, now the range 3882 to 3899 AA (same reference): -0.78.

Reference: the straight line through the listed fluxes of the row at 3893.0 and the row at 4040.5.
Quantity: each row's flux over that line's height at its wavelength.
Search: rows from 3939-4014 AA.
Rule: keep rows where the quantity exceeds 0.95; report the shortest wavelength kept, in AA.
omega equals 3940.5 AA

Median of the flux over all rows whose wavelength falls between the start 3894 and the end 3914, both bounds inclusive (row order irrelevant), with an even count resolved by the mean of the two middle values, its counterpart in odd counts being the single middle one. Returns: 10.4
